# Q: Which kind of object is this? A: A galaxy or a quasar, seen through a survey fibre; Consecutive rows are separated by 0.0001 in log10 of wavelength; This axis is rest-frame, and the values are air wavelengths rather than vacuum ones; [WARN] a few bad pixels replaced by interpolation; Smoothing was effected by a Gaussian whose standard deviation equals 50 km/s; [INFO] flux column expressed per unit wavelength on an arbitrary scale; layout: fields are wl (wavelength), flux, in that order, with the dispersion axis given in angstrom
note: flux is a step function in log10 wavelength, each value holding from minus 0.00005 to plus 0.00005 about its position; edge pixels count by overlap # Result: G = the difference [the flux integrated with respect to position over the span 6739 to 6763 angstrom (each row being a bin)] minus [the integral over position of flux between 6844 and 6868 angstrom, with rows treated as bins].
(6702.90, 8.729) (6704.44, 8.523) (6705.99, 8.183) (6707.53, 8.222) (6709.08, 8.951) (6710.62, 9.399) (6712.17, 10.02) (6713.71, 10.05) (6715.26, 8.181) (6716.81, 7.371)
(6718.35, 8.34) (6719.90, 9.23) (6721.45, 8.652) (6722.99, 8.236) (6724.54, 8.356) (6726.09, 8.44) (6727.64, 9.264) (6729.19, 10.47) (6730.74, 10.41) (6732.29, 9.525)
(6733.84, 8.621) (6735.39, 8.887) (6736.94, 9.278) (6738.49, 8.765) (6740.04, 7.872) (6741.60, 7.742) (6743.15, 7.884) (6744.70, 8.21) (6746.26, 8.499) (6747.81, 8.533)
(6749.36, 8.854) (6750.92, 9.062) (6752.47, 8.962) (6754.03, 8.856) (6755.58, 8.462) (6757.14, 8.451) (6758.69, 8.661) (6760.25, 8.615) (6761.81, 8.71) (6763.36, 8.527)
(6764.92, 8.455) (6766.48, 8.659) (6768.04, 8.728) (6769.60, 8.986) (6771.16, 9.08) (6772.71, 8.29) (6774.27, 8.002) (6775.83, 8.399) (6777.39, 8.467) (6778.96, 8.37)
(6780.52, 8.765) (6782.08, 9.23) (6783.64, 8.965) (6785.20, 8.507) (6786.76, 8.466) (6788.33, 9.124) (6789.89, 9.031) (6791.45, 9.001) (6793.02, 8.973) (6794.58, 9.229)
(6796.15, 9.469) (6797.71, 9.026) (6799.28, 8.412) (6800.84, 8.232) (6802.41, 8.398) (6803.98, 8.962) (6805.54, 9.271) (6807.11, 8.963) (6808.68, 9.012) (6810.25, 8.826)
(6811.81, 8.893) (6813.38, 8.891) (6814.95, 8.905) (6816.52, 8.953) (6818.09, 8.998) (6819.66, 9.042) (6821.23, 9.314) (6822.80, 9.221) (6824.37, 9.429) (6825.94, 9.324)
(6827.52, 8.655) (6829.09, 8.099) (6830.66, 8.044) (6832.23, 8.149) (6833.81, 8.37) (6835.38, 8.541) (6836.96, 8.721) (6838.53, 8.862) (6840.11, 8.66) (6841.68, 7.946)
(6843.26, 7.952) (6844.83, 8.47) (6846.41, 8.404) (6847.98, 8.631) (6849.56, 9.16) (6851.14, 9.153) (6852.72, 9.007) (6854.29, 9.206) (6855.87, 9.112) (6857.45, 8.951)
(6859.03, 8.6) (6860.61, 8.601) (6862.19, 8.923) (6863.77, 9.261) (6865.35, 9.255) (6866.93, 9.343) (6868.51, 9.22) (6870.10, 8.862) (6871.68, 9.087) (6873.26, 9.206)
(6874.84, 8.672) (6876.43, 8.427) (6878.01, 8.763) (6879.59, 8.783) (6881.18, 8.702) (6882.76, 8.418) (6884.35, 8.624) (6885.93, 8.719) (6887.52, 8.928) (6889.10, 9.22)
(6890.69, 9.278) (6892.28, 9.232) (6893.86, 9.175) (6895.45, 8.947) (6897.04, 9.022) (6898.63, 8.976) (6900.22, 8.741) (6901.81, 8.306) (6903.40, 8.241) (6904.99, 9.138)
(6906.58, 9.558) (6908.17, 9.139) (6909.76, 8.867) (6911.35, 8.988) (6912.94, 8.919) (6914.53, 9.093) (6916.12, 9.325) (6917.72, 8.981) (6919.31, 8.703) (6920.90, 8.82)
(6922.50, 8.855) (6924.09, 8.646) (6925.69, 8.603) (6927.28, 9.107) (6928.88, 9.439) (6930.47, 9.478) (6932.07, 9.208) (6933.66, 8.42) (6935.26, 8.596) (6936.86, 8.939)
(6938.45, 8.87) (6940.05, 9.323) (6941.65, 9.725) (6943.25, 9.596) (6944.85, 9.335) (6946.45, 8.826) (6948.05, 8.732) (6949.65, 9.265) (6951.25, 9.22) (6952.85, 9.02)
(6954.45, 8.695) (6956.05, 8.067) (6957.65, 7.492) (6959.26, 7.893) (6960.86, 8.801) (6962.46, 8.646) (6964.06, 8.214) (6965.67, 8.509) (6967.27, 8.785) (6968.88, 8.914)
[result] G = -11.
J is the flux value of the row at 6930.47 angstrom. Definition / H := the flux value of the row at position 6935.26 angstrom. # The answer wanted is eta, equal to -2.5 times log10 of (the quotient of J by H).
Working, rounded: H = 8.596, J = 9.478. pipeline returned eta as -0.11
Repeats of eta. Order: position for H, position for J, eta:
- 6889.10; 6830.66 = 0.15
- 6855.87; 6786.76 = 0.08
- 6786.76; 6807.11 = -0.06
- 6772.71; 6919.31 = -0.05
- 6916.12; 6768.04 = 0.07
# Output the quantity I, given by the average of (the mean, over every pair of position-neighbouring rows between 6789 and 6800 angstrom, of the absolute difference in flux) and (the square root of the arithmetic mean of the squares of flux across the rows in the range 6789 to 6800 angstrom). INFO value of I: 4.65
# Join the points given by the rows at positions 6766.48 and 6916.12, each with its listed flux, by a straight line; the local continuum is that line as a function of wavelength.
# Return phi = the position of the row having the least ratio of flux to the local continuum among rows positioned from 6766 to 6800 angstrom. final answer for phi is 6774.27 angstrom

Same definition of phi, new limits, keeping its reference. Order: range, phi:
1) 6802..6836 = 6830.66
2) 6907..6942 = 6933.66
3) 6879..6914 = 6903.40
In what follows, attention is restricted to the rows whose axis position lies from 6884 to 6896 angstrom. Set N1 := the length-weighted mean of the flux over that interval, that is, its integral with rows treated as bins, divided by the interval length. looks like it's 9.04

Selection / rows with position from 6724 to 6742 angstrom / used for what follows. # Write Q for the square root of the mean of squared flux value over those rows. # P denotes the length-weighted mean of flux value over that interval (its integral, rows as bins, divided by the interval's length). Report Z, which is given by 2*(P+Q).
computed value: 36.0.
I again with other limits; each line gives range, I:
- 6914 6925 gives 4.56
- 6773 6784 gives 4.44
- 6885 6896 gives 4.61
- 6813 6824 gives 4.57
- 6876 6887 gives 4.40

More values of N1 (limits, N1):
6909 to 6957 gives 8.99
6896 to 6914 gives 8.90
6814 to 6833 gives 8.85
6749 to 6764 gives 8.71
